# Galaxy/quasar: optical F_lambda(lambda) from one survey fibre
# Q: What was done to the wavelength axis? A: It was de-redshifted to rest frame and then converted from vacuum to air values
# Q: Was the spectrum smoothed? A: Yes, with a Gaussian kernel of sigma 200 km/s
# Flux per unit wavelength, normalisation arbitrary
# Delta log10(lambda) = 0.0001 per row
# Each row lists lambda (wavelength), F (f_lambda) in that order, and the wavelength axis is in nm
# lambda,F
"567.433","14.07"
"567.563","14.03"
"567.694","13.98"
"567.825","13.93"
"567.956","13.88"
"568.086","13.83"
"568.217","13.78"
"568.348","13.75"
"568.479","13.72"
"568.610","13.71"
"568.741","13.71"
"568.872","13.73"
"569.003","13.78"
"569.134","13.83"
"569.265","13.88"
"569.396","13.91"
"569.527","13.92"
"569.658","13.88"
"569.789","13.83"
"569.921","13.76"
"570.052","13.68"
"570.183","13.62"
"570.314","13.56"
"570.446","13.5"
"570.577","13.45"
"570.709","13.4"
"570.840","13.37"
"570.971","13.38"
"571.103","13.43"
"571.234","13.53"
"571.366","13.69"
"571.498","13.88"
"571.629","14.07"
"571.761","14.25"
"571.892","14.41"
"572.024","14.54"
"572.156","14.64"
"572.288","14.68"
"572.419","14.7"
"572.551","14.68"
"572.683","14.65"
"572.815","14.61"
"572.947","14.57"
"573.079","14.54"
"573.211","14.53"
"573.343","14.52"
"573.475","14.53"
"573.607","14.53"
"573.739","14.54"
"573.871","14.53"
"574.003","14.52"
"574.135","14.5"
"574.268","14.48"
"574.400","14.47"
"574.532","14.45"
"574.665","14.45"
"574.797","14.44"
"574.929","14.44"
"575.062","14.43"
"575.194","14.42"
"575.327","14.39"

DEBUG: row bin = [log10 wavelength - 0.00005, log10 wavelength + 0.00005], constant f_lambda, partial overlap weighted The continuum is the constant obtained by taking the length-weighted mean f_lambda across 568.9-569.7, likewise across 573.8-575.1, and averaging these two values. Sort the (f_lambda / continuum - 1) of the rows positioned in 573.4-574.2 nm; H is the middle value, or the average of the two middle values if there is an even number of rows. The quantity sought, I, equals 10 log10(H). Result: -15.9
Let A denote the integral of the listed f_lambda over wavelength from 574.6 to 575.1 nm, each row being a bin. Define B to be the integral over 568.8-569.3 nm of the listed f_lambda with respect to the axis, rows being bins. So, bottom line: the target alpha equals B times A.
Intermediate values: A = 7.22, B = 6.9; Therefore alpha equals 49.8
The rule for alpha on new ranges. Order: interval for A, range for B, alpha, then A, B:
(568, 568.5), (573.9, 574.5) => 60.0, 6.89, 8.7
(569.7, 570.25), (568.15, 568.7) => 57.0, 7.55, 7.5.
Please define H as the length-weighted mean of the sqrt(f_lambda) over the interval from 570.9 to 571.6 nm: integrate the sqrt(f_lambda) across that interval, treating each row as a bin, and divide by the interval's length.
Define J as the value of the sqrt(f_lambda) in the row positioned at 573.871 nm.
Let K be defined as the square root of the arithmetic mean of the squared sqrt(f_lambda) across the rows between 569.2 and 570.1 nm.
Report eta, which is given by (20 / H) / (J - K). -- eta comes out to 59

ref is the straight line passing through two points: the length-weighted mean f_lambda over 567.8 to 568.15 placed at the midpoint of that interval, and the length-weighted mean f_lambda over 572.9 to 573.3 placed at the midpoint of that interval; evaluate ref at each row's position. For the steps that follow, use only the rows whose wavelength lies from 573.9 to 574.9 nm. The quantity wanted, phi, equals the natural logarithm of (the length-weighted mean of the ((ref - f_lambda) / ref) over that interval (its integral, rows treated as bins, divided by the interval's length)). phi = -4.2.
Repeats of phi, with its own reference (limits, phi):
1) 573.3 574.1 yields -5.1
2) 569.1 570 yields -4.1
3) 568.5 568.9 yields -3.9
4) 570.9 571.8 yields -3.2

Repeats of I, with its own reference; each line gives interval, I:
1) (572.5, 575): -15.9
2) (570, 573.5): -22.4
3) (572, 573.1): -14.8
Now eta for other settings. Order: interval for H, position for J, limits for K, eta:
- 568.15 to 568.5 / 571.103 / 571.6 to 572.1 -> -45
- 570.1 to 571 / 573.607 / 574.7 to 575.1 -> 444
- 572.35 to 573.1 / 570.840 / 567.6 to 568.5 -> -82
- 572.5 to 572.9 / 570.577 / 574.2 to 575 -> -39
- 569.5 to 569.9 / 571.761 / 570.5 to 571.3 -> 49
